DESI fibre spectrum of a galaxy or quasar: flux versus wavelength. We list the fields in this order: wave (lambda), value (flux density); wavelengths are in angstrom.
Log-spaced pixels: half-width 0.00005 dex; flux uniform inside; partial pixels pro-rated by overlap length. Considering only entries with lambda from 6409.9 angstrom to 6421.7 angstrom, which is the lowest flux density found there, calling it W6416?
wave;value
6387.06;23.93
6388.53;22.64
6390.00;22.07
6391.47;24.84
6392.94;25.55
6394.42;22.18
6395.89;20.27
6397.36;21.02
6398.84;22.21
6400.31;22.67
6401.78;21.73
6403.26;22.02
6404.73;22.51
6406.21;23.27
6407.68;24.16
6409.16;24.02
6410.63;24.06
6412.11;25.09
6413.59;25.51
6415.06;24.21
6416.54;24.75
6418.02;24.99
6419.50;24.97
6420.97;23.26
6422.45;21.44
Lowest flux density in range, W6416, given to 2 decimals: 23.26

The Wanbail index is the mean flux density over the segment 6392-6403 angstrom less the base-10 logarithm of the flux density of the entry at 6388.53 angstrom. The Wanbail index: 20.9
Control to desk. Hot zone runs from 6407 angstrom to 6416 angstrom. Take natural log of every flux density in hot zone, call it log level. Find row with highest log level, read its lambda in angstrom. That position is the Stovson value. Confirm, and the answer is 6413.59 angstrom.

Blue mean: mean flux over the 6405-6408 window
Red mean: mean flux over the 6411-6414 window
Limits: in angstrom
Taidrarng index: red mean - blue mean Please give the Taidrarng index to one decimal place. 1.6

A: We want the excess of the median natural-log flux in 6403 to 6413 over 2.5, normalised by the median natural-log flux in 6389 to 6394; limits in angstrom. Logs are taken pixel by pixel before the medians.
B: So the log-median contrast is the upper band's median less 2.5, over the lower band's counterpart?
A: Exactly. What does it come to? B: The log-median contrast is 0.211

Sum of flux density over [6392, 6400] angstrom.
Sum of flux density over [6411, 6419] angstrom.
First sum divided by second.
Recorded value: 0.89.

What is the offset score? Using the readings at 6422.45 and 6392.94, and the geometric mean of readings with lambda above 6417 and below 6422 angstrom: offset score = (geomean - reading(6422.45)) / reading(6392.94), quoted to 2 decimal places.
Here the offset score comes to 0.12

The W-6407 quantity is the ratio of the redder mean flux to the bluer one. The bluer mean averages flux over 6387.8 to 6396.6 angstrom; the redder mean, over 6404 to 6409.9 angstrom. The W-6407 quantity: 1.02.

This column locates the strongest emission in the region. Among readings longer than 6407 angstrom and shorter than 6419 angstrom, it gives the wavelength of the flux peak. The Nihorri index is 6413.59 angstrom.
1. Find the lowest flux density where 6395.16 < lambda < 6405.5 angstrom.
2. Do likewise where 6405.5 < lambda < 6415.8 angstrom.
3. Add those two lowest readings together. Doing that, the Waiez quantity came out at 43.5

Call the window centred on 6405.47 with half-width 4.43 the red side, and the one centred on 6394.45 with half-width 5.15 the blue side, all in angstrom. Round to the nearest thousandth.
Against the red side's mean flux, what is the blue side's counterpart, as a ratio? 0.984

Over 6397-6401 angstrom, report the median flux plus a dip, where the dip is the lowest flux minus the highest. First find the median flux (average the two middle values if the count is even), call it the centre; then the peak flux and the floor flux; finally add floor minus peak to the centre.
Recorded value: 20.6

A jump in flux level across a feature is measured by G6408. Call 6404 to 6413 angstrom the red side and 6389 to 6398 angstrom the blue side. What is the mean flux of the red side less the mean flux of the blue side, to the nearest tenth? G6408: 1.2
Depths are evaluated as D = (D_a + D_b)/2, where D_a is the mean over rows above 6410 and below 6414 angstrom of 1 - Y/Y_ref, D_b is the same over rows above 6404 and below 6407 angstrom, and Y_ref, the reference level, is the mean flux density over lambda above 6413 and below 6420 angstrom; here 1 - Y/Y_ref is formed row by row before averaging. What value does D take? 0.040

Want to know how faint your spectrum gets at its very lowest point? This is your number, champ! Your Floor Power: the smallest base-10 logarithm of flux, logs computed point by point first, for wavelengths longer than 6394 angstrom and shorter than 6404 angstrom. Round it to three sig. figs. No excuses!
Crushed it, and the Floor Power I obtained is 1.31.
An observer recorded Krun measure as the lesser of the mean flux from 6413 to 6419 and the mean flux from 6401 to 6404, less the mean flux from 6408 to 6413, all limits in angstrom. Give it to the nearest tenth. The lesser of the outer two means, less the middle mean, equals -2.5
